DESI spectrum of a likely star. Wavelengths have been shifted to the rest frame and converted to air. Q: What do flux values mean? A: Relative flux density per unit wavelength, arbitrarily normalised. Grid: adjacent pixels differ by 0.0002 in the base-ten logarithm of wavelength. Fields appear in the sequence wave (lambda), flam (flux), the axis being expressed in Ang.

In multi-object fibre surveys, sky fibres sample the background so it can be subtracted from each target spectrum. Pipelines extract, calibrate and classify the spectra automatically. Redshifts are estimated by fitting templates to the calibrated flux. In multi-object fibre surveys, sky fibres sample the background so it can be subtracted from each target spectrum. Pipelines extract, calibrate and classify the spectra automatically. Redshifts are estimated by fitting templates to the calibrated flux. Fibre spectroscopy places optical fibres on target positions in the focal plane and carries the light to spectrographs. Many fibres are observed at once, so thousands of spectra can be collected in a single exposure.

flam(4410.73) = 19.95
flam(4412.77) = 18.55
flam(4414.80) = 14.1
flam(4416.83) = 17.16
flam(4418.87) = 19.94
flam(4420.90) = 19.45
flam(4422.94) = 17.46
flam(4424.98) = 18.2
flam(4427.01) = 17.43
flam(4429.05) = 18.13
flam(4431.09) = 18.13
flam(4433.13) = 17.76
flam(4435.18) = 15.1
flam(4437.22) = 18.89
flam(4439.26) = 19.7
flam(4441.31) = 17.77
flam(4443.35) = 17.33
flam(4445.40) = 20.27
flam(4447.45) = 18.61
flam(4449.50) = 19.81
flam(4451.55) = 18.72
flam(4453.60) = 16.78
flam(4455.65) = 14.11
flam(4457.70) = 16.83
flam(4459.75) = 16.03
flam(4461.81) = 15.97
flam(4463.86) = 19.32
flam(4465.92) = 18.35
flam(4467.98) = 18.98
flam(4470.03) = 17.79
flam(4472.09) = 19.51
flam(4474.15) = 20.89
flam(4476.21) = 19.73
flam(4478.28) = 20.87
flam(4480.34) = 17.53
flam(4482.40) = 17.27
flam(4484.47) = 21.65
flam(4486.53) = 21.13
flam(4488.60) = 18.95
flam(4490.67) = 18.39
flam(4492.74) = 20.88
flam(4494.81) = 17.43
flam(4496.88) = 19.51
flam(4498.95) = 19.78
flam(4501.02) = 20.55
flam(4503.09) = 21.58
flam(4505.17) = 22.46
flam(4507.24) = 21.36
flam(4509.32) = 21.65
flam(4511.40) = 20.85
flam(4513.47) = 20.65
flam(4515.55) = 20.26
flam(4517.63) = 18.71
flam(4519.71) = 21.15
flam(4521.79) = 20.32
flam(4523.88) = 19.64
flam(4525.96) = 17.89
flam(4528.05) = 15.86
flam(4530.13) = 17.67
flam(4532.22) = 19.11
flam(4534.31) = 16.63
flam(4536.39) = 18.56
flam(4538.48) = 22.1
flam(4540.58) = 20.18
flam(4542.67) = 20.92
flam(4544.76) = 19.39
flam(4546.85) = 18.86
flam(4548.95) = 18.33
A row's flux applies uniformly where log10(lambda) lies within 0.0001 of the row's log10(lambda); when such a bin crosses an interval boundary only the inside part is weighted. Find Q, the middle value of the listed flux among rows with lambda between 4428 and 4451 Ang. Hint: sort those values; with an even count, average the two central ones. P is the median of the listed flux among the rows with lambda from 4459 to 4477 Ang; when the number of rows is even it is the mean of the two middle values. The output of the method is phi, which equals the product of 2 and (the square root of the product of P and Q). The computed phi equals 37.1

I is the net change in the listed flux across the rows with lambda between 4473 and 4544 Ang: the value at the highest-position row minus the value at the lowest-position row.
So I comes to 0.0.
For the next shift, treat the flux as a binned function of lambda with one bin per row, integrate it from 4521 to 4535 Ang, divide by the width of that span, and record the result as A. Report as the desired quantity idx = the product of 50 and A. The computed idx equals 907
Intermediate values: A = 18.1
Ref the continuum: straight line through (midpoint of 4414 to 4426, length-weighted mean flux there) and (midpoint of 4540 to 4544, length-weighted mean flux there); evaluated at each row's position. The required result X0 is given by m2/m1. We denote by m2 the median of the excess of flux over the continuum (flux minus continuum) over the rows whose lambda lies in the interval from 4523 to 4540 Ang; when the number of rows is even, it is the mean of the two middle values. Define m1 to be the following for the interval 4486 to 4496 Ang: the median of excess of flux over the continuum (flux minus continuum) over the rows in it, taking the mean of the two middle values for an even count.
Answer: 5.4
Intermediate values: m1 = -0.38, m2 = -2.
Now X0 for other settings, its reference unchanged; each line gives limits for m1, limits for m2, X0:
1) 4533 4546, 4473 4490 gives -1.6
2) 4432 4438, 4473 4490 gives -3.7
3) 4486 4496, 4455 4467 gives 5.8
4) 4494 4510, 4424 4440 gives 0.1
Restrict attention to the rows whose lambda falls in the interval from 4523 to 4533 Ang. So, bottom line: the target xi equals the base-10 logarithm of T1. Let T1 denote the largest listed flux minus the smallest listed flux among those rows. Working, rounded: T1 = 3.78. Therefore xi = 0.58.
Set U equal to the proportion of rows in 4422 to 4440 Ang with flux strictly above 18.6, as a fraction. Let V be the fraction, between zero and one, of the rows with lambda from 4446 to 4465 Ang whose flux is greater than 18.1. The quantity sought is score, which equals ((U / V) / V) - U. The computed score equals 0.9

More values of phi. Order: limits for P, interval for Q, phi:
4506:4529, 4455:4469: 37.0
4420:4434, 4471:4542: 38.1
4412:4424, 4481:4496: 36.9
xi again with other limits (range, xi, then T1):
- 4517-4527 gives 0.51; 3.26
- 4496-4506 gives 0.47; 2.95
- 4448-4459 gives 0.76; 5.70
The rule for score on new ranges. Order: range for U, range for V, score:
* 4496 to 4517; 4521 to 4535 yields 4.4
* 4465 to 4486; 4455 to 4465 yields 14.4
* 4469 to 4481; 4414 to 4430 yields 2.0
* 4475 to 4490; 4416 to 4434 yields 1.6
